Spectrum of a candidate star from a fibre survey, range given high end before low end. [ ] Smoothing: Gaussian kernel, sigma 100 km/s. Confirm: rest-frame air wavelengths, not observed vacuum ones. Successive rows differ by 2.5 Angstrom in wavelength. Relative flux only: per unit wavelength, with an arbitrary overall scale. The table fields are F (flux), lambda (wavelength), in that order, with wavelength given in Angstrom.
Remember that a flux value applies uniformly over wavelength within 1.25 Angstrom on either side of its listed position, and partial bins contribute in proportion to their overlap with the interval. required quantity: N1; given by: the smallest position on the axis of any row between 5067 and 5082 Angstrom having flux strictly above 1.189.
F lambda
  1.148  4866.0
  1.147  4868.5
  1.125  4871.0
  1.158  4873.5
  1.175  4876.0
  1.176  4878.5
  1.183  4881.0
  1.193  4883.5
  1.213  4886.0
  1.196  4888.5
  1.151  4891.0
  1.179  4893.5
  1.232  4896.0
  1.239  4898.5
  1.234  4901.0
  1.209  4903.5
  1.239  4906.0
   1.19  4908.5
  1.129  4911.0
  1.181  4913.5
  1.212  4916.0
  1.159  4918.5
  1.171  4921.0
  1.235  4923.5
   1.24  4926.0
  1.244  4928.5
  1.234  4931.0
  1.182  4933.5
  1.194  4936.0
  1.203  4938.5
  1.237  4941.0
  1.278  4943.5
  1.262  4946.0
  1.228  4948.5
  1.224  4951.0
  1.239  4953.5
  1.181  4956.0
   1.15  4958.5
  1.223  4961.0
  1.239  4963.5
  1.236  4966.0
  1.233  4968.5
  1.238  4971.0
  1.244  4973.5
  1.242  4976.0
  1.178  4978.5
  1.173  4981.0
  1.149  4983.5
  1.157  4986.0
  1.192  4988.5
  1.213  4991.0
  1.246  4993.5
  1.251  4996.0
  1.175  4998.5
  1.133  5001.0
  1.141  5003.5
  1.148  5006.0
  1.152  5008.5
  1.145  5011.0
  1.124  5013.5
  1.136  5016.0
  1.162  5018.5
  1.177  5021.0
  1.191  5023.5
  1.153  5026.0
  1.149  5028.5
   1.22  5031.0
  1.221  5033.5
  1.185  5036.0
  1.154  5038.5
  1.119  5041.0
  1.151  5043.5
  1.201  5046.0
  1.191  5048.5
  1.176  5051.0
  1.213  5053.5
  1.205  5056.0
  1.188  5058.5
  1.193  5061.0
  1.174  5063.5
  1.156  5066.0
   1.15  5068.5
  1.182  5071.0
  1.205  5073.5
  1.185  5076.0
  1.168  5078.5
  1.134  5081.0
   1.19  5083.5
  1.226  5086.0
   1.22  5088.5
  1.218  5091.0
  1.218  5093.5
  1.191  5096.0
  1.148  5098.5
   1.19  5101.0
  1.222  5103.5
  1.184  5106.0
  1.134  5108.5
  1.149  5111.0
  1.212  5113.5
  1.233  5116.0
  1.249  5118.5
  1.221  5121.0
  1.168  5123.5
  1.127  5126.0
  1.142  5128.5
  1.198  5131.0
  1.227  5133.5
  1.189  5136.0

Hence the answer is 5073.5 Angstrom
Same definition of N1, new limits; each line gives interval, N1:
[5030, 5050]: 5031.0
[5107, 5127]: 5113.5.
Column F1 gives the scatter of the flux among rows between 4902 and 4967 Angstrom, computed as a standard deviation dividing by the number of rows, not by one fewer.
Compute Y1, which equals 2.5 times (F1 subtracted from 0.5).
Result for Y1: 1.162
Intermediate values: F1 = 0.0354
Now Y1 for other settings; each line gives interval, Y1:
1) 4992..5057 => 1.161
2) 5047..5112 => 1.183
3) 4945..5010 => 1.148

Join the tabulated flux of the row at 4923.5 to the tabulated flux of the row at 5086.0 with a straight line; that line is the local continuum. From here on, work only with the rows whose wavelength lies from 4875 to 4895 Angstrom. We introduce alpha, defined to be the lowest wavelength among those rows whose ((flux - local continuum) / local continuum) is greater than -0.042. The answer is 4883.5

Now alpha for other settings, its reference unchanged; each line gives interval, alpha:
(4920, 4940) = 4923.5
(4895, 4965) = 4896.0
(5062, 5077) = 5071.0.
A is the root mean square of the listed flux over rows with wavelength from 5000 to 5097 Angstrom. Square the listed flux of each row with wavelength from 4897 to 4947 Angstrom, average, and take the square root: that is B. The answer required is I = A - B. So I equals -0.04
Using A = 1.18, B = 1.21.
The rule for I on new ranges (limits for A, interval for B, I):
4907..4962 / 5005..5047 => 0.05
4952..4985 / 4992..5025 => 0.04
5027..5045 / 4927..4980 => -0.05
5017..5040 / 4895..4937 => -0.03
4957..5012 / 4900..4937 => -0.01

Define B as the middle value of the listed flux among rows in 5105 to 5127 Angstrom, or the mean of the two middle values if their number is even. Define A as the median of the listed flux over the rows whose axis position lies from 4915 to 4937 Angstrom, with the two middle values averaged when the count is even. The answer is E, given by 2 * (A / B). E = 2.05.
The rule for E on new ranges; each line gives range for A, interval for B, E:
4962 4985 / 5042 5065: 2.08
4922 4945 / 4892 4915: 2.04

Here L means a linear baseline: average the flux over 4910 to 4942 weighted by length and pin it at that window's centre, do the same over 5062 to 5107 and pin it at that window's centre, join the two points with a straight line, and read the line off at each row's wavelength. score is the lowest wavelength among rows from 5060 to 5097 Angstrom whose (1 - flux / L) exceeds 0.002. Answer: 5063.5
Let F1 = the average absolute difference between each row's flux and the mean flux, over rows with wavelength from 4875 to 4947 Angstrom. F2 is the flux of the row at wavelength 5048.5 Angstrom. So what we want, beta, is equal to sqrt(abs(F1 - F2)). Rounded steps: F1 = 0.0294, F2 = 1.191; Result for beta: 1.08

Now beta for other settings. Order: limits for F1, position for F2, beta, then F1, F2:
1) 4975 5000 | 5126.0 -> 1.05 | 0.0323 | 1.127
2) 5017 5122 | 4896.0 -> 1.10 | 0.0251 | 1.232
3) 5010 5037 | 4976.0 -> 1.10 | 0.0268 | 1.242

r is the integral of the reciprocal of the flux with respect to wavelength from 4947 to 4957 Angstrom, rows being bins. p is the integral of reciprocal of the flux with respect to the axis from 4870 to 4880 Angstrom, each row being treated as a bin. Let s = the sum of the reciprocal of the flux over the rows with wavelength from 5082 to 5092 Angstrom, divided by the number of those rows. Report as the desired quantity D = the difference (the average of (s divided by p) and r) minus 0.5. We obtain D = 3.65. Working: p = 8.62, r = 8.2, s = 0.82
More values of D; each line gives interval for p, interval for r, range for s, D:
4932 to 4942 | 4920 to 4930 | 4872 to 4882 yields 3.64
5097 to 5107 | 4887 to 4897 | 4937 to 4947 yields 3.76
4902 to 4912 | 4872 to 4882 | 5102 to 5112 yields 3.82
